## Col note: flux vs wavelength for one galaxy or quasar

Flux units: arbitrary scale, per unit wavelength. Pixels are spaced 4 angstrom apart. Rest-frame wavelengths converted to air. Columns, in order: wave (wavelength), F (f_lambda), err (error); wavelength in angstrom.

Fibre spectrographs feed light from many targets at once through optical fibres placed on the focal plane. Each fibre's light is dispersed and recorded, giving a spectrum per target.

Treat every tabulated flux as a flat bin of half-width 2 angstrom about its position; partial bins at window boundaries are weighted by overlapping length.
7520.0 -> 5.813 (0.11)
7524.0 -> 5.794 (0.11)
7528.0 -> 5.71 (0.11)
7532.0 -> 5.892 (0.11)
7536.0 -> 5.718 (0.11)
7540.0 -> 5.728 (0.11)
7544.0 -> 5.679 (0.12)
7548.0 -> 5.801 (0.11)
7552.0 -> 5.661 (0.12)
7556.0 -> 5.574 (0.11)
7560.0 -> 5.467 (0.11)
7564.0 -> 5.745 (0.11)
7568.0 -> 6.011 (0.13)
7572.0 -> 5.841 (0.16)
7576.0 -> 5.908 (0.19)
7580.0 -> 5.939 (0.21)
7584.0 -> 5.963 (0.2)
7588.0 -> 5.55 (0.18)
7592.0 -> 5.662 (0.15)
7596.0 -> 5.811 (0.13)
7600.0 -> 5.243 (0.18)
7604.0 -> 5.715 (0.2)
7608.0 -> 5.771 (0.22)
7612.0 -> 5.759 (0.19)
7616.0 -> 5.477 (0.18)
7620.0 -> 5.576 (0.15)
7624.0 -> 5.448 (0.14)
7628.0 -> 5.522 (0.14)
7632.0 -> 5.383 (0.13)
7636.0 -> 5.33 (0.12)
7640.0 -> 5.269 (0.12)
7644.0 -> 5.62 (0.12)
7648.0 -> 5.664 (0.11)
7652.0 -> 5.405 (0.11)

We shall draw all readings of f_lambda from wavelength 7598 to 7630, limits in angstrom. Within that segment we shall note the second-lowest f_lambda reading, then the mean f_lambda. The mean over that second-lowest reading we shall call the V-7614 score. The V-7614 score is 1.02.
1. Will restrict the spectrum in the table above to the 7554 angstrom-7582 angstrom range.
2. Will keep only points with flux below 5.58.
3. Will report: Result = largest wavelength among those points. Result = 7560.0 angstrom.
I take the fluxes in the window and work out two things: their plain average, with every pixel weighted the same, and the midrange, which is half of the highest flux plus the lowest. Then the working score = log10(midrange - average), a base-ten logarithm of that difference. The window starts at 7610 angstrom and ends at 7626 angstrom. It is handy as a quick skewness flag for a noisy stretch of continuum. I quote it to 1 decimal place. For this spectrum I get -1.4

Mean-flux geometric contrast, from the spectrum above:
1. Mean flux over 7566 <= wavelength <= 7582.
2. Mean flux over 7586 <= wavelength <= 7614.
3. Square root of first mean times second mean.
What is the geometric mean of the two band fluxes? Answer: 5.78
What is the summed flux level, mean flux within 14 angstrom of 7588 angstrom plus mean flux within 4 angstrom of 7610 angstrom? 11.5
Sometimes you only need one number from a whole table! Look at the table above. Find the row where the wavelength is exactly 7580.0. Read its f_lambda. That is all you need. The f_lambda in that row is 5.939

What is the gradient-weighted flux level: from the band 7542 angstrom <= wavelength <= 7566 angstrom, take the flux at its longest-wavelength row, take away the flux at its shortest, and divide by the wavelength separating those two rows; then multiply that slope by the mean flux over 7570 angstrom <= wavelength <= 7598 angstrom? 0.019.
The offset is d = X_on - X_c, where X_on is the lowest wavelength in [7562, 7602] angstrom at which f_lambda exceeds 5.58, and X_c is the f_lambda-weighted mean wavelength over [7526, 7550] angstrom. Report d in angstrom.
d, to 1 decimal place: 26.0 angstrom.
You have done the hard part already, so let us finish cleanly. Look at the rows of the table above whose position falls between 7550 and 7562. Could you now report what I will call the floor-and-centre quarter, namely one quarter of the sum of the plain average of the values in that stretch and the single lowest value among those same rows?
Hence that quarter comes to 2.76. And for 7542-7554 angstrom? 2.84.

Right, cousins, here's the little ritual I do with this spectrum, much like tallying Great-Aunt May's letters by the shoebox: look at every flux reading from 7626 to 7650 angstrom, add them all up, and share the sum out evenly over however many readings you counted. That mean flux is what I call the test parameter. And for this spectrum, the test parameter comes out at 5.46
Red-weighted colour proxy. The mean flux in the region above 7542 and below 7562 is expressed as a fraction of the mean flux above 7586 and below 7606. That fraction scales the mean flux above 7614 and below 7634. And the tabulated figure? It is 5.52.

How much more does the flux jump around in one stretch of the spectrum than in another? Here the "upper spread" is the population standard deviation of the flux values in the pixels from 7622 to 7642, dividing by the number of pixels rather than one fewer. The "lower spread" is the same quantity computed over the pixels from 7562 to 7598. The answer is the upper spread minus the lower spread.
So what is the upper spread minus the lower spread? -0.05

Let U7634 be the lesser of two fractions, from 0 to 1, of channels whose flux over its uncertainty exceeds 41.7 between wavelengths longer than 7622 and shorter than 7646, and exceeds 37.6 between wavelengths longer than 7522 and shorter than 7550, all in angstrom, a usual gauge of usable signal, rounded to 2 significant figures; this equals 0.50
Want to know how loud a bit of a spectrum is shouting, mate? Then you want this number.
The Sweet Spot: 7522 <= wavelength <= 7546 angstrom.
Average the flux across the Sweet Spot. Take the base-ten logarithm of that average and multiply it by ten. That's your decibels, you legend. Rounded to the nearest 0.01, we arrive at 7.60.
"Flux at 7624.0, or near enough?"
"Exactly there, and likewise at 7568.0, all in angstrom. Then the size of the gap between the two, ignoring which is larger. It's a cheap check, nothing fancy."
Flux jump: 0.56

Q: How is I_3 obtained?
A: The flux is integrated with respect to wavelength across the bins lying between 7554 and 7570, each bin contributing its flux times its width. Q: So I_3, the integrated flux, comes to 91.2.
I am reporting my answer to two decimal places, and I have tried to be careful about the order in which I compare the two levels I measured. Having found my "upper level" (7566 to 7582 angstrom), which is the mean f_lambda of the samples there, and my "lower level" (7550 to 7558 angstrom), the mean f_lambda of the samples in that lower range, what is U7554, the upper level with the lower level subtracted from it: 0.31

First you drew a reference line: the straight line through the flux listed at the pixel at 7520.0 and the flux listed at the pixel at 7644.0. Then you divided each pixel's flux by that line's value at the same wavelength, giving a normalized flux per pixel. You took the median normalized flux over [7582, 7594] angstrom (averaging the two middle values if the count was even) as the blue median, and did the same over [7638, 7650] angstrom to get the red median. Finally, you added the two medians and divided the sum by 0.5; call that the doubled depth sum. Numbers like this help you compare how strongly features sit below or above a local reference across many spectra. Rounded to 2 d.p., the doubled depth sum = 3.99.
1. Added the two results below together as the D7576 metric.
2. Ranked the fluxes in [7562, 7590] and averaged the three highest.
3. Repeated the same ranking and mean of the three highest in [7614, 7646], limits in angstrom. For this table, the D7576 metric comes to 11.54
